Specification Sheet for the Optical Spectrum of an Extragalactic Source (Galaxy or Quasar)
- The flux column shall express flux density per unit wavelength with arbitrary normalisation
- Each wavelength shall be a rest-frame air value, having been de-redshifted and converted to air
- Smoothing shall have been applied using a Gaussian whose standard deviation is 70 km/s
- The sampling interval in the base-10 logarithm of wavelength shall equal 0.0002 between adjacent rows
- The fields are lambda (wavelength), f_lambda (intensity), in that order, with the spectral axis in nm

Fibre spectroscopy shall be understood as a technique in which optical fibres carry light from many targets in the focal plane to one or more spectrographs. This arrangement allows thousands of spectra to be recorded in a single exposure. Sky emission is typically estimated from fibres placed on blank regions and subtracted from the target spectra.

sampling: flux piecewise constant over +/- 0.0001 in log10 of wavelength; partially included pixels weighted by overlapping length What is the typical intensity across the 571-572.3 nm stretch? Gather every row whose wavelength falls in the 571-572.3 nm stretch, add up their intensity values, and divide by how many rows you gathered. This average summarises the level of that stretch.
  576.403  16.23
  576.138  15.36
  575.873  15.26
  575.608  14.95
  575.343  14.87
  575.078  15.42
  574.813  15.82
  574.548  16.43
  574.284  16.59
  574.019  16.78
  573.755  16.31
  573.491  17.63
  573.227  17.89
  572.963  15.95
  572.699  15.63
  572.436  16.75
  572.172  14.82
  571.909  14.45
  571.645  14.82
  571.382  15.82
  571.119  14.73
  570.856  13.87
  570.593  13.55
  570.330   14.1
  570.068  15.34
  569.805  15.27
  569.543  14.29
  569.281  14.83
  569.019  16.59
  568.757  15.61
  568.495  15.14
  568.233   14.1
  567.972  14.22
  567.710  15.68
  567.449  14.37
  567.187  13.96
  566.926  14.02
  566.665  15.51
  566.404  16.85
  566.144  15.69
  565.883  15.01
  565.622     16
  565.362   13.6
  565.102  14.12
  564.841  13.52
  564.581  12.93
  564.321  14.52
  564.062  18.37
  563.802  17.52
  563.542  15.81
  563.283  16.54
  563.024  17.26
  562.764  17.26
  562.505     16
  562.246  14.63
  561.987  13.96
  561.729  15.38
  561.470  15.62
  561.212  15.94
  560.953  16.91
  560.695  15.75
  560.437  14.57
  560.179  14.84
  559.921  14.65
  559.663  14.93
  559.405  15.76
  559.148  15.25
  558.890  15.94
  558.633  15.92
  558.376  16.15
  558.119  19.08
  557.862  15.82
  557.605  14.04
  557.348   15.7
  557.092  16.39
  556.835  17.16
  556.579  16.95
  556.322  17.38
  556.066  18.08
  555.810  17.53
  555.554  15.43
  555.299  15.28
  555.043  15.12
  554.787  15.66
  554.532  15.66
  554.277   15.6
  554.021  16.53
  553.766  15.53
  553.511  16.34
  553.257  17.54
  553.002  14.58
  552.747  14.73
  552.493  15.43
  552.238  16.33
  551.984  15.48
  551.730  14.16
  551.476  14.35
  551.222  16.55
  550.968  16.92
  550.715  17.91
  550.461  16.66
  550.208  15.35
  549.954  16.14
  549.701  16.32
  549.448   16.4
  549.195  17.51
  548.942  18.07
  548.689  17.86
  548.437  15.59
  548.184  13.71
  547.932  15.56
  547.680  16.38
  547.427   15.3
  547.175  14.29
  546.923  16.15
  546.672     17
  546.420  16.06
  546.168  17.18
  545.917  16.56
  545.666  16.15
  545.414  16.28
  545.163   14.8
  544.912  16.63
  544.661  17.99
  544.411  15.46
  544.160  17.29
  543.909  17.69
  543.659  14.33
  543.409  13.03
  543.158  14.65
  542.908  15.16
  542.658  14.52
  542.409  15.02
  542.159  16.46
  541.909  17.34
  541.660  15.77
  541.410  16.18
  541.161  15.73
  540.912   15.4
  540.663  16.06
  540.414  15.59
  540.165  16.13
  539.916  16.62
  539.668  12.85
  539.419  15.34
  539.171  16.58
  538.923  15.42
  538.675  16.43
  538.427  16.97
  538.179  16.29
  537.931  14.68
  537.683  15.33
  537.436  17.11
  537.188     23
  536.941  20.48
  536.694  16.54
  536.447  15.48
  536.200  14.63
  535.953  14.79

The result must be 14.9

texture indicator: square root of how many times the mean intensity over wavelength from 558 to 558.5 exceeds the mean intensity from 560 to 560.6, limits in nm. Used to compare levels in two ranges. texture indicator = 1.09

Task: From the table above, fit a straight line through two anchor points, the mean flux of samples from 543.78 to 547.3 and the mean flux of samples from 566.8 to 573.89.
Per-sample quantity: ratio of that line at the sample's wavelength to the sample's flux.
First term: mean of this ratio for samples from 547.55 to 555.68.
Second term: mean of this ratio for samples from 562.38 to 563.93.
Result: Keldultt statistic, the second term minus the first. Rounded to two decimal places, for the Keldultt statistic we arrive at -0.08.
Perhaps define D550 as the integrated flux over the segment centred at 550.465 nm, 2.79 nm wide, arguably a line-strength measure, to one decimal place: 45.2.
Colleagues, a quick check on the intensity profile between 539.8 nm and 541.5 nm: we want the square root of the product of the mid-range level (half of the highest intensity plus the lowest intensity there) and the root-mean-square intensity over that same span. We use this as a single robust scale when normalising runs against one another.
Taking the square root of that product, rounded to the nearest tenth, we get 16.0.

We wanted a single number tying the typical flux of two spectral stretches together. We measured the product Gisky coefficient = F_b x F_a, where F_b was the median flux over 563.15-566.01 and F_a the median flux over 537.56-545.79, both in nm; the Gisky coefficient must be 237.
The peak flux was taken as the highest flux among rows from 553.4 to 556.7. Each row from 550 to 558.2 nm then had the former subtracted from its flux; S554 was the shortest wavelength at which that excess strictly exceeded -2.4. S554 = 550.461 nm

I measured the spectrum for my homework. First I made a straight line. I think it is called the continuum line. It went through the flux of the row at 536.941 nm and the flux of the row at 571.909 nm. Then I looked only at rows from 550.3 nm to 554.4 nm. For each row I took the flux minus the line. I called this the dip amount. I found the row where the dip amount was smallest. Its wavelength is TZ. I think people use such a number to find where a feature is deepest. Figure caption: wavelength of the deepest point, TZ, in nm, 551.730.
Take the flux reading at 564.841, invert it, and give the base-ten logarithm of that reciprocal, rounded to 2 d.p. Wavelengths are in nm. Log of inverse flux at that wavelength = -1.13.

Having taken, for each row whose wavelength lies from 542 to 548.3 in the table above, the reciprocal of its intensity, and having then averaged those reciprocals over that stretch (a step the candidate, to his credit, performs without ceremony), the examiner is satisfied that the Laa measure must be 0.0639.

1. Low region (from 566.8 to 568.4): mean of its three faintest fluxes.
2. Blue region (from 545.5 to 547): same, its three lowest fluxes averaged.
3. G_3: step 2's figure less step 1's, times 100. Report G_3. 209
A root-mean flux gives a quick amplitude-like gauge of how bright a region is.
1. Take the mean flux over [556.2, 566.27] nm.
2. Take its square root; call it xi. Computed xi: 3.96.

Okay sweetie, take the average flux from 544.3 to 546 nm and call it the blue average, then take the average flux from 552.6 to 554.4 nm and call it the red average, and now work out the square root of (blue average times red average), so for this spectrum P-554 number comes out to 16.0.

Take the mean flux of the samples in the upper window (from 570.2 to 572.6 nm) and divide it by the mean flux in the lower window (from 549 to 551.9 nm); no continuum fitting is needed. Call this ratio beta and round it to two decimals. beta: 0.91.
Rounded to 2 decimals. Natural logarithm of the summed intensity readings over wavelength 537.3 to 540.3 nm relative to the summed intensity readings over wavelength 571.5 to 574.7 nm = -0.02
